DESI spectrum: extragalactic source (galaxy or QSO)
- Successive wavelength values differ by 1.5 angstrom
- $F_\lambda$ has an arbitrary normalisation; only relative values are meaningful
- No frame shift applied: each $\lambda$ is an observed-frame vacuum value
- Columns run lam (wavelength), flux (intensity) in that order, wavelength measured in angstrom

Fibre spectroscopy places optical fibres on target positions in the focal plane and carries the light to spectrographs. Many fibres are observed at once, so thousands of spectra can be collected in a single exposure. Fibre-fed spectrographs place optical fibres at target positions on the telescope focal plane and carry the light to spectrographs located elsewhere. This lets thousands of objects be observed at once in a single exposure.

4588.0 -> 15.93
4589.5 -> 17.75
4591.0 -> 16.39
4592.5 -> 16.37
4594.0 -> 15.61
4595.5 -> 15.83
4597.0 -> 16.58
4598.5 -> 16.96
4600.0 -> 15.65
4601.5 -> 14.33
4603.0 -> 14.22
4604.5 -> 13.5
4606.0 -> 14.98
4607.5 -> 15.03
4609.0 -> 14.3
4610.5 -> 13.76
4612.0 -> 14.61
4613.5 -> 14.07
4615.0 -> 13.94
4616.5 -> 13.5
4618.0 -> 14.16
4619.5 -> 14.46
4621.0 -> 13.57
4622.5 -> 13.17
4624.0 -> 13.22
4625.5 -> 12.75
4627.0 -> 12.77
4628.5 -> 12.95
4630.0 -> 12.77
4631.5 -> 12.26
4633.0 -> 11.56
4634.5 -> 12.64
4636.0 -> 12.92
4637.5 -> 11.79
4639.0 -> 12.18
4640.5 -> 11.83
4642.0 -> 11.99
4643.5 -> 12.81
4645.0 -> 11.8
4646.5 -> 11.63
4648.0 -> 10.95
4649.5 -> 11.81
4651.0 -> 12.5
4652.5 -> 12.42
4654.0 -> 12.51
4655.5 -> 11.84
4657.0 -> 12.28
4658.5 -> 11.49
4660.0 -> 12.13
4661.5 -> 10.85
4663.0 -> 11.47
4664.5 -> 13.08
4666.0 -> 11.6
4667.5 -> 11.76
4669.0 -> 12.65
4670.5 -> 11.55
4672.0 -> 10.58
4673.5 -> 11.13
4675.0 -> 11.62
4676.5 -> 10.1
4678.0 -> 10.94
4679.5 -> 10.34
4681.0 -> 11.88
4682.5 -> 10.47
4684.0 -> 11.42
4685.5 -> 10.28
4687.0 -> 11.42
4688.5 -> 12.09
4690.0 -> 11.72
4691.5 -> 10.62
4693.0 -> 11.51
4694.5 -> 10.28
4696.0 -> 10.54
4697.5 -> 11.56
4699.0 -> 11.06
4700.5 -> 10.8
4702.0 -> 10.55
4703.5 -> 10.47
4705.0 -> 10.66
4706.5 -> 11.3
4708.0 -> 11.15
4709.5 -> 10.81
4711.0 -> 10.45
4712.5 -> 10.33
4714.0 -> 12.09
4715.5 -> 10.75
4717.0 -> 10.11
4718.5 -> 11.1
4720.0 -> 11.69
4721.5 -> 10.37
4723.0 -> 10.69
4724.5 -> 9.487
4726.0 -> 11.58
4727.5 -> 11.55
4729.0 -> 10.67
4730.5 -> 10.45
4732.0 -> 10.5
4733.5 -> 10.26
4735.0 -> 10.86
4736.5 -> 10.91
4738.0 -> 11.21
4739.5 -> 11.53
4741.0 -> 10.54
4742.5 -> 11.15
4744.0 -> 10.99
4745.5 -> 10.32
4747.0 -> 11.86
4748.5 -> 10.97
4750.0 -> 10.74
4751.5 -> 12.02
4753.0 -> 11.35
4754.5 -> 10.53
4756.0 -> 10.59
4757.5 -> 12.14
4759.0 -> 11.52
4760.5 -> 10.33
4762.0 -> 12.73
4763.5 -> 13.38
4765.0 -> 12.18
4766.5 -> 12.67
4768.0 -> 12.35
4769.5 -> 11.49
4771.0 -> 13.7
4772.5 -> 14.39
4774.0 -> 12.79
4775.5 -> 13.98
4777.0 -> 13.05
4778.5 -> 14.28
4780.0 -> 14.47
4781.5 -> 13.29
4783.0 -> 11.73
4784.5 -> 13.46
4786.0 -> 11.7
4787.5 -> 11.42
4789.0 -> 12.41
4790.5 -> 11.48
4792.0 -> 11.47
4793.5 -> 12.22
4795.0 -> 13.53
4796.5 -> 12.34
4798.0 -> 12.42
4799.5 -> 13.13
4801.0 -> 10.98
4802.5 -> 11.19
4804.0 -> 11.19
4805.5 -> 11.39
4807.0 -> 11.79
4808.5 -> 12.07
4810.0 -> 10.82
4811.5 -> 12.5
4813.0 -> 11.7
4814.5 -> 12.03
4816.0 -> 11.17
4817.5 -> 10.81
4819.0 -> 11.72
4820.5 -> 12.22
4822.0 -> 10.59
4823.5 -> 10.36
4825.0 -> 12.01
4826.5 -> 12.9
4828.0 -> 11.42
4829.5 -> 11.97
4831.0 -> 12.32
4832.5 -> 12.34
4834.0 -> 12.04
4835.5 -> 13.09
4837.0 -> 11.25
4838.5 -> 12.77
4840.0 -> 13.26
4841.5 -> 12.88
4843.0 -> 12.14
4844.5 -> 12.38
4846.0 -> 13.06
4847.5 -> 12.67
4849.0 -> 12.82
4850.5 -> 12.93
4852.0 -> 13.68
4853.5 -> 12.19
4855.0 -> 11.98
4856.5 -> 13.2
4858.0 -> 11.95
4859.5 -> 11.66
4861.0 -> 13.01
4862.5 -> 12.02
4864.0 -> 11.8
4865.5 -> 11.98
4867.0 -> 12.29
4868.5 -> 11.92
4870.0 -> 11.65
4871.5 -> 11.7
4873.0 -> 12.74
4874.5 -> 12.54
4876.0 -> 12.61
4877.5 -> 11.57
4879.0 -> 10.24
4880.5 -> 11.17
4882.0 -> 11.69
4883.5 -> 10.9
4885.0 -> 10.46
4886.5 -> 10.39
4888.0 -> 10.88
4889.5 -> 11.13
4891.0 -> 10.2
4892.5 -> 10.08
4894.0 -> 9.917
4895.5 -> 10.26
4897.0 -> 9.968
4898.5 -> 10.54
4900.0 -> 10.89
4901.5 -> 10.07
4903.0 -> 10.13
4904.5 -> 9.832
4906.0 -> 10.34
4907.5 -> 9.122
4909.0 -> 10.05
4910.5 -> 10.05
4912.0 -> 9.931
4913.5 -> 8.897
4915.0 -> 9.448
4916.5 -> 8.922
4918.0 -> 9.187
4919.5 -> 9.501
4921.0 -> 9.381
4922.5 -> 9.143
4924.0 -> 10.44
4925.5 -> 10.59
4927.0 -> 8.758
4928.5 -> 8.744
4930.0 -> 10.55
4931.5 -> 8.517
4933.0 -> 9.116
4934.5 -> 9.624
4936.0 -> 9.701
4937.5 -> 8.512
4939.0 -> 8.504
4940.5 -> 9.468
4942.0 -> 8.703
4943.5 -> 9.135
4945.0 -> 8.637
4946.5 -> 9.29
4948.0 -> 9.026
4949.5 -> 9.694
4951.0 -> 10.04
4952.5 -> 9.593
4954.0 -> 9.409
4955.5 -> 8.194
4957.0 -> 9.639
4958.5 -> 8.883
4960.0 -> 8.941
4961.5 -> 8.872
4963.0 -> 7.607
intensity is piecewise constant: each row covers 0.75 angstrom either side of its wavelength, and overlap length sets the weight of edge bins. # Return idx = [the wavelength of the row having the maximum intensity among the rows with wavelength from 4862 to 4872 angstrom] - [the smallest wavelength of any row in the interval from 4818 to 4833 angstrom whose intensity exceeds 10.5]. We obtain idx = 48.0 angstrom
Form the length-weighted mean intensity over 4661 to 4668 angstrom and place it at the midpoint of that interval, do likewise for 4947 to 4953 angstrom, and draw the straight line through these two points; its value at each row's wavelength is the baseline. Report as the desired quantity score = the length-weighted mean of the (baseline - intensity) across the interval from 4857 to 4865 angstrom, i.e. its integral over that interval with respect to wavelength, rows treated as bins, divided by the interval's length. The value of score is -1.9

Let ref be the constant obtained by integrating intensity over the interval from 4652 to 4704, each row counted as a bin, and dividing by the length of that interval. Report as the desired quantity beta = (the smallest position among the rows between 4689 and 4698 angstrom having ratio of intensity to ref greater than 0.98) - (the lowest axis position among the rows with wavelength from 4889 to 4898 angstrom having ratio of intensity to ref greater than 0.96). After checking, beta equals -199.5 angstrom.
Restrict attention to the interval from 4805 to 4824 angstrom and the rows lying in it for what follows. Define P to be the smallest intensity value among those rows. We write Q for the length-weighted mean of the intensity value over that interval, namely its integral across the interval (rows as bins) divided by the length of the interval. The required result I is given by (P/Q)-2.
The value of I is -1.10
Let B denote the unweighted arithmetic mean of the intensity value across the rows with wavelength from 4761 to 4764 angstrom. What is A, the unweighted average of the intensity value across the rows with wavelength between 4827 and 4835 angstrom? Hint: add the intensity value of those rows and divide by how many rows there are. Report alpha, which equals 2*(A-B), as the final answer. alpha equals -2.1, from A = 12.0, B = 13.1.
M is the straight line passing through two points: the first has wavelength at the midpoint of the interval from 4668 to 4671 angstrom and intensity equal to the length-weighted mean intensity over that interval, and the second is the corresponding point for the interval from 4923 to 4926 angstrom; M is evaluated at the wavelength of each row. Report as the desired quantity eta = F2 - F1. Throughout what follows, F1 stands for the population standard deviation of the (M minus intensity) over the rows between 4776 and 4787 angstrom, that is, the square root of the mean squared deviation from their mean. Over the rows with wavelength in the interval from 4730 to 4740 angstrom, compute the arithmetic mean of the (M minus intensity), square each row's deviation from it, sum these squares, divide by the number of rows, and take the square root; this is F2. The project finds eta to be -0.6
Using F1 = 1.01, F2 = 0.44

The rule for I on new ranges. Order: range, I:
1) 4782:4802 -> -1.10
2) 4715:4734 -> -1.11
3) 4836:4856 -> -1.11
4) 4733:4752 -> -1.07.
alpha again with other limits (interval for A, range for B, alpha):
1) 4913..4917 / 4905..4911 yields -1.6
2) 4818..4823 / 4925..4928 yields 3.7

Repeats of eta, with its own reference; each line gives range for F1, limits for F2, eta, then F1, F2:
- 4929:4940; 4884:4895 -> -0.3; 0.71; 0.39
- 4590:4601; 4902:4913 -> -0.1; 0.47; 0.36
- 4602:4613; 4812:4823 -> 0.0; 0.54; 0.57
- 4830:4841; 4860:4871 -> -0.2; 0.64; 0.40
